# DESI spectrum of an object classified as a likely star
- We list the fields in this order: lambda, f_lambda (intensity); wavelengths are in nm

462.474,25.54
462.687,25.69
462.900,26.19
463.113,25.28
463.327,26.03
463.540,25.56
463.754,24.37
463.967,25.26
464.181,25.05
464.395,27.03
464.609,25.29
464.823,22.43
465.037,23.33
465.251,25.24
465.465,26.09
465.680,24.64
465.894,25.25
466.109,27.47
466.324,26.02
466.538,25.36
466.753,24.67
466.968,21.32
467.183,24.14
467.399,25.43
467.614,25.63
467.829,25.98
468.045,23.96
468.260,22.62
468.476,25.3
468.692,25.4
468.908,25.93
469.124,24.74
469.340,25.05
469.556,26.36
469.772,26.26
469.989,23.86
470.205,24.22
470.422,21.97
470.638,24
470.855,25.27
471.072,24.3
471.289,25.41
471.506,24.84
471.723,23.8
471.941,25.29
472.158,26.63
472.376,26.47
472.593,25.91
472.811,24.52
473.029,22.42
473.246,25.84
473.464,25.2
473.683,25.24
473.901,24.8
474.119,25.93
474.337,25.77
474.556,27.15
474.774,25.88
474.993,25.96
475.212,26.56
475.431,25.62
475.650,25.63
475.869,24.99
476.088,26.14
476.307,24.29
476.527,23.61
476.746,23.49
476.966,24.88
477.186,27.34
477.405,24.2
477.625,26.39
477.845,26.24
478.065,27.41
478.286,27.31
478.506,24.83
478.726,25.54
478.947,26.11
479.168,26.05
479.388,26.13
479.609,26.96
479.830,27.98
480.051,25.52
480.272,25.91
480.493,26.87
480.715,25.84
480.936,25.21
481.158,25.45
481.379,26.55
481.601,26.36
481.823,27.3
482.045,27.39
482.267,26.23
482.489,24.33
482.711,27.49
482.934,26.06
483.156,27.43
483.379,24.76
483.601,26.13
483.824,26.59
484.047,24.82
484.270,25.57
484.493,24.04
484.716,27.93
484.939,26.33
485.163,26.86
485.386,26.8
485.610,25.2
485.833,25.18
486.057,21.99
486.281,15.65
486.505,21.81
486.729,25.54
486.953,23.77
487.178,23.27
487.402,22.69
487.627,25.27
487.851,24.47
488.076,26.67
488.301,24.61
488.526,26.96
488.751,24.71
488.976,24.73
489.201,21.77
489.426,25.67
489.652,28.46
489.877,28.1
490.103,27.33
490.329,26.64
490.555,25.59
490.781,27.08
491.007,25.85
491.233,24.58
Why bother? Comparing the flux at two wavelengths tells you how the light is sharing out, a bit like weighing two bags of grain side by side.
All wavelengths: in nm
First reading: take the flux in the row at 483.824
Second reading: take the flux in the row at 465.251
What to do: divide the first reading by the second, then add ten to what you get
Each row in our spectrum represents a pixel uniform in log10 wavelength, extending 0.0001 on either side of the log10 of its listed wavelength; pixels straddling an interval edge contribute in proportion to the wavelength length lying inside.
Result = 11.1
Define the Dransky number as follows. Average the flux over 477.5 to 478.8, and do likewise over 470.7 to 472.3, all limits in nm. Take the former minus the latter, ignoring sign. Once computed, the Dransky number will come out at 1.2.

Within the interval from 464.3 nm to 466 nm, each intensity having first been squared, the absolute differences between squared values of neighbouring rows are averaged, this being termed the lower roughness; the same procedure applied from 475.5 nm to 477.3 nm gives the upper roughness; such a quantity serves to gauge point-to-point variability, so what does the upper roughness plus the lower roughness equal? 133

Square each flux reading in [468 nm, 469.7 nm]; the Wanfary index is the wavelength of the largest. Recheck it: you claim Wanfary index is 469.556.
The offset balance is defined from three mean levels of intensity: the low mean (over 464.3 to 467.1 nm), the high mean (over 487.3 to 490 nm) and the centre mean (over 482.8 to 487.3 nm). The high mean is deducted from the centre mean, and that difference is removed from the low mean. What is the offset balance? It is 25.5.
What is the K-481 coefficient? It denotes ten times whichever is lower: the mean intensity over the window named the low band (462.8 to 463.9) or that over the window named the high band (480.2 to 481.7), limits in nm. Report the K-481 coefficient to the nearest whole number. 255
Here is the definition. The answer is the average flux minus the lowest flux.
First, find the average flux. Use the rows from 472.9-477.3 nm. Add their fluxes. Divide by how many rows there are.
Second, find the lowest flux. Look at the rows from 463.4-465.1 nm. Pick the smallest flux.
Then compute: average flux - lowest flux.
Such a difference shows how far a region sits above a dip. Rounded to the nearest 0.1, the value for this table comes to 2.9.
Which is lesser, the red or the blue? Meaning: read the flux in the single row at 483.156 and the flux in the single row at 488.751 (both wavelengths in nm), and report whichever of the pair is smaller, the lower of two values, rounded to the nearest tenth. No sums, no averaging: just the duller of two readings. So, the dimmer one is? 24.7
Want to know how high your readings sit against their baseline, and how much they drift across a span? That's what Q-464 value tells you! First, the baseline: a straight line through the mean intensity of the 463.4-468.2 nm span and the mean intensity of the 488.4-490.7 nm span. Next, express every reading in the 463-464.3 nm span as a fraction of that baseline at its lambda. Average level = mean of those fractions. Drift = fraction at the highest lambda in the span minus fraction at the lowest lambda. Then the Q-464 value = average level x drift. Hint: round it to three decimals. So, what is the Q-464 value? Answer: -0.011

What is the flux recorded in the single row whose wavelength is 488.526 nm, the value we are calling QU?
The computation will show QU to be 26.96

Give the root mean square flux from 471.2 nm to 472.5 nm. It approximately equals 25.4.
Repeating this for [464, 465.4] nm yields 24.8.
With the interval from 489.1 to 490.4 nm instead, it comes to 26.4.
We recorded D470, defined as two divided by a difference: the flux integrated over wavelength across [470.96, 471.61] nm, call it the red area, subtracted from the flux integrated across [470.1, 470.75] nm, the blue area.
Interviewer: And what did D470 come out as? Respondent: -2.1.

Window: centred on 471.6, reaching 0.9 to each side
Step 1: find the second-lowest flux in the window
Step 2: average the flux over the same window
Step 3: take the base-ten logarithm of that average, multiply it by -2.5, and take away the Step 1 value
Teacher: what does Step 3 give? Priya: -27.8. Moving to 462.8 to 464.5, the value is -28.6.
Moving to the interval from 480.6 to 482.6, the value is -28.8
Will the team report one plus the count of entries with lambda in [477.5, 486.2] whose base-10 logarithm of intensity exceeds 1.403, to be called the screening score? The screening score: 31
